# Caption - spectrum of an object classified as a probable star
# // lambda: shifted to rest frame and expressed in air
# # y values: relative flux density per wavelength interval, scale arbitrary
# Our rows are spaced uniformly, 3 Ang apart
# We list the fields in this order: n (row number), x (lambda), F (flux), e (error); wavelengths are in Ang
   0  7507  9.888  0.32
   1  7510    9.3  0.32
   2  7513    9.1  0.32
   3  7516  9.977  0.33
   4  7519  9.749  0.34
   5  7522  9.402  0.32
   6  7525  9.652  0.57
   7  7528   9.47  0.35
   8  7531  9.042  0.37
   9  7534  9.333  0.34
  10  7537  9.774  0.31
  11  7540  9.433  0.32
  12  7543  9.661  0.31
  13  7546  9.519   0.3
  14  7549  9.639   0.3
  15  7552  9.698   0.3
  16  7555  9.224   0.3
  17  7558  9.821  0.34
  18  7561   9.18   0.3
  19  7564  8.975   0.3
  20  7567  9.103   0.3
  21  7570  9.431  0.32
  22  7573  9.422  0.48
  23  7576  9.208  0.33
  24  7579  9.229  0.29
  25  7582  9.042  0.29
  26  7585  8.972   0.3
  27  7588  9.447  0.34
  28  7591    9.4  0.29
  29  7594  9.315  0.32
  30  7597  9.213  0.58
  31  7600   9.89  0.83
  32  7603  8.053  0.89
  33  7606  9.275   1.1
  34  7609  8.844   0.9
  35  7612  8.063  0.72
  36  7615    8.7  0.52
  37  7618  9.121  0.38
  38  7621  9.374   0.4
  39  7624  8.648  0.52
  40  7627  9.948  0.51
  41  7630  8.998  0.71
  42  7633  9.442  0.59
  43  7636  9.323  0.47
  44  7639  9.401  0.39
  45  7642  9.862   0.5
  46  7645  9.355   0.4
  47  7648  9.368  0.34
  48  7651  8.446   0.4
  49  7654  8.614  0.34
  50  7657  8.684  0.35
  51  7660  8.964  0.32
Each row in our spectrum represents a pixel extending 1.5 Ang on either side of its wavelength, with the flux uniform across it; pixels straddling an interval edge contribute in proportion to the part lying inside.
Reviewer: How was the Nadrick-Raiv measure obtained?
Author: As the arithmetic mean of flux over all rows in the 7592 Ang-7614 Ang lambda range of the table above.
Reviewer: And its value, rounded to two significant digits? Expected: 9.0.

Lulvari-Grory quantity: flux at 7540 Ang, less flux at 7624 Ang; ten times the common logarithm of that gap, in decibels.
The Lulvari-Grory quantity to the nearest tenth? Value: -1.1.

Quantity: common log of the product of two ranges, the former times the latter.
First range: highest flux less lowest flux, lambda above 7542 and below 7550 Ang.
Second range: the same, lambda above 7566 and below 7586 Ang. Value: -1.2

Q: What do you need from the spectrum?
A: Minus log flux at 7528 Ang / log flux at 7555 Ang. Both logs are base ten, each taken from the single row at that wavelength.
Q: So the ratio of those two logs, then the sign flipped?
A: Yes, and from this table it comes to -1.012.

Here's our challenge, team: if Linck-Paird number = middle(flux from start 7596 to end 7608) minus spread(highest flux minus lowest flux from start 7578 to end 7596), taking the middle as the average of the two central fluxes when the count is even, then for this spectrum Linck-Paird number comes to 8.77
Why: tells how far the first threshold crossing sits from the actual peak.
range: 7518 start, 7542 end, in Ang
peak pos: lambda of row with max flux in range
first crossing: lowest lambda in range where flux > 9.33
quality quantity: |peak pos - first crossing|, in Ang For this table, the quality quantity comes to 18 Ang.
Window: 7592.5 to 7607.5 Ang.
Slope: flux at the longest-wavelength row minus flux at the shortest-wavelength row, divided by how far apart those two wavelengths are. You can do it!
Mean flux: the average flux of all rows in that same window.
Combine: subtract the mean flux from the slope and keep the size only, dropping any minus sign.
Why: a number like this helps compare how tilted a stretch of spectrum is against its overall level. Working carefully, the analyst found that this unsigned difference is 9.15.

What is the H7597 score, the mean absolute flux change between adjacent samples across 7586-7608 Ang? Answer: 0.66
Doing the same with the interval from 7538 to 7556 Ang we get 0.20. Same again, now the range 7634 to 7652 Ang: 0.40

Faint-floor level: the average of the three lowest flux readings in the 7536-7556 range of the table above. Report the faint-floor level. 9.4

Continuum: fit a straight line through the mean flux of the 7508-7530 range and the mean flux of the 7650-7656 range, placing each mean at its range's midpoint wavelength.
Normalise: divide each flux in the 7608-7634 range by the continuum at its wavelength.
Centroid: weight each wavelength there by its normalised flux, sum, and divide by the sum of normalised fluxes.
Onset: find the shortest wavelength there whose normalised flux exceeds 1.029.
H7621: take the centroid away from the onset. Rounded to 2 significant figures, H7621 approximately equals -3.3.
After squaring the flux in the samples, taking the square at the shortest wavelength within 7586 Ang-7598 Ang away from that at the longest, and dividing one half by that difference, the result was -0.11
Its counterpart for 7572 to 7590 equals 1.06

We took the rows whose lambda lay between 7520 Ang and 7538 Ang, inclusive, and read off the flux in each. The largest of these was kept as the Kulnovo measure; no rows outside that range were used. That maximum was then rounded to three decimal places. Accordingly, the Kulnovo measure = 9.774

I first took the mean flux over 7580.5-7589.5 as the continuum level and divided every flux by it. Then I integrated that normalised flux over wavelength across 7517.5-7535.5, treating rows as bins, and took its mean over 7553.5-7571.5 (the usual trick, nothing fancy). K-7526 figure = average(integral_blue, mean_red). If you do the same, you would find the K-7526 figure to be 9.79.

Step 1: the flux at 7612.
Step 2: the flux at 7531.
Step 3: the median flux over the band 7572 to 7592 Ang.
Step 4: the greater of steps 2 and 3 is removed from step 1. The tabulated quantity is -1.2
